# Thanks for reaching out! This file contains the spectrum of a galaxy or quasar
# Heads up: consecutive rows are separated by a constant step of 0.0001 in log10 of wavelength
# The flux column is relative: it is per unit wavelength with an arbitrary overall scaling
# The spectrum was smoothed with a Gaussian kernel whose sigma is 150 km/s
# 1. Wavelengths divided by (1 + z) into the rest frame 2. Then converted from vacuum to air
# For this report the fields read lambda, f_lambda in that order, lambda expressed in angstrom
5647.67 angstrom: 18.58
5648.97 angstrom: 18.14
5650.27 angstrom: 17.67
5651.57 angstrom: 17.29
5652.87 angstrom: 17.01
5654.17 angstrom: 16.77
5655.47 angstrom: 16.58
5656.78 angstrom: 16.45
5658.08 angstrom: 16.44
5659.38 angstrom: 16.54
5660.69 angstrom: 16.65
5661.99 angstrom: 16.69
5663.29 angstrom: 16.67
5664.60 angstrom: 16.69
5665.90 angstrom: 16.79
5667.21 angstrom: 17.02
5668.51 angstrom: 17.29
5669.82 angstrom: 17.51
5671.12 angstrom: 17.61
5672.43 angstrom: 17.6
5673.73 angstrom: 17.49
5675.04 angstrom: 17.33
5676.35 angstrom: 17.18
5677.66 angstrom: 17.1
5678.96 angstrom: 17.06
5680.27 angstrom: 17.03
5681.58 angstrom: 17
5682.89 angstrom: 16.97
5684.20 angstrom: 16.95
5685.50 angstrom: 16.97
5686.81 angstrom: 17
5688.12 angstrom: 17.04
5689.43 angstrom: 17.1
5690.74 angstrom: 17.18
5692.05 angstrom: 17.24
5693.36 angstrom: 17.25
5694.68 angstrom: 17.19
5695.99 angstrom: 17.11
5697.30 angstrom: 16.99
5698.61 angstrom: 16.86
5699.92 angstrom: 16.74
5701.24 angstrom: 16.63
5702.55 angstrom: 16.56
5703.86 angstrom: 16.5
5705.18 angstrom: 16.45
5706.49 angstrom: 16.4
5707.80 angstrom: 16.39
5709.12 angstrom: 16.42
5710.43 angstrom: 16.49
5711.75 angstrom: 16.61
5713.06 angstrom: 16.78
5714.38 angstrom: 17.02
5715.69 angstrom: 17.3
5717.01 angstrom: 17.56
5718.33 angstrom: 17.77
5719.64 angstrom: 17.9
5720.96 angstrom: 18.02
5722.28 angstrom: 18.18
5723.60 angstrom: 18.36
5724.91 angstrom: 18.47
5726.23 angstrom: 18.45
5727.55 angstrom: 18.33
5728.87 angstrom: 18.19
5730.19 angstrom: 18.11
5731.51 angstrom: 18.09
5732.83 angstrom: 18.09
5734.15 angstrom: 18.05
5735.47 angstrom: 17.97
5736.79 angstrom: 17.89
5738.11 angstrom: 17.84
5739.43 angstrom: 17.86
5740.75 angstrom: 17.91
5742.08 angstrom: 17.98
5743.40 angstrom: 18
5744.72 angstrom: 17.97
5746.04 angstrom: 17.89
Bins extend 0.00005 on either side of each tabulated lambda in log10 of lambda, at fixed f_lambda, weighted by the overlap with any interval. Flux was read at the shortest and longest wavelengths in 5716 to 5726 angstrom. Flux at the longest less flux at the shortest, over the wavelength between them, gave 0.12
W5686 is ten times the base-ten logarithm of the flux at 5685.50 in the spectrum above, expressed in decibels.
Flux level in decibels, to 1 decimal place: 12.3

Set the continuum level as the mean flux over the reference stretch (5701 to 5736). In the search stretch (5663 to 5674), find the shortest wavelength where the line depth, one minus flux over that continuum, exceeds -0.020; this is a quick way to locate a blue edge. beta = 5663.29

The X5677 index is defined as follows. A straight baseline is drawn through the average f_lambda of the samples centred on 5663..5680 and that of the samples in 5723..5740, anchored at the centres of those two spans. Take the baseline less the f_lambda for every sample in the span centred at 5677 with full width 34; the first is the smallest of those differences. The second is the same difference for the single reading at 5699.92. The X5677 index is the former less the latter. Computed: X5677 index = -1.3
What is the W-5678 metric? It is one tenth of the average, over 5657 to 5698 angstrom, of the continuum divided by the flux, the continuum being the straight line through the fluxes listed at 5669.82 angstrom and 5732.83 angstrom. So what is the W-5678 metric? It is 0.103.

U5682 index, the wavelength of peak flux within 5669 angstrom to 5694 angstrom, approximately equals 5671.12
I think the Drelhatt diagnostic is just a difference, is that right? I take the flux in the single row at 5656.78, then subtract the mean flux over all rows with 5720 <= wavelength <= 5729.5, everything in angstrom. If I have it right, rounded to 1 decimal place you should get -1.8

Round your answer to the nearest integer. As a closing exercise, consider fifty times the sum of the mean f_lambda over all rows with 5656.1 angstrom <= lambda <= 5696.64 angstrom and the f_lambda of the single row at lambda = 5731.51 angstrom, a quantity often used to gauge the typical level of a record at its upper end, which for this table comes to 1756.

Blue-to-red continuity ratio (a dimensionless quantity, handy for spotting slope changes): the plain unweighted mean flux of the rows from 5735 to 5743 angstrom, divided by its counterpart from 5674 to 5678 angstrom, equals 1.041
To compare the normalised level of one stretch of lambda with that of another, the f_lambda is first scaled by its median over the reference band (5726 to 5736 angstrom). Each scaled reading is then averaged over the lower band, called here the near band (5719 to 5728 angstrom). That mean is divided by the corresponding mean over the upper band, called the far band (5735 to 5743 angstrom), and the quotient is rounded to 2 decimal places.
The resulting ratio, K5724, 1.02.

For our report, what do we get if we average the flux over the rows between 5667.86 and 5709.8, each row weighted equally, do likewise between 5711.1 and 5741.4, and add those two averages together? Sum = 34.9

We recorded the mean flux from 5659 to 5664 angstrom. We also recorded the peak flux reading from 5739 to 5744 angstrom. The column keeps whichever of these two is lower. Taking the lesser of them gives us 16.6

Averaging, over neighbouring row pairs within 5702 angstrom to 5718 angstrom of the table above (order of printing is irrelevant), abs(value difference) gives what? 0.122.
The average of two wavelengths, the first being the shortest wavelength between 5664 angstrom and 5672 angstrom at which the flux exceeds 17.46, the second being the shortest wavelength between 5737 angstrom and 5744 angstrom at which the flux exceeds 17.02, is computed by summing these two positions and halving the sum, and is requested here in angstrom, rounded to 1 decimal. 5704.0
